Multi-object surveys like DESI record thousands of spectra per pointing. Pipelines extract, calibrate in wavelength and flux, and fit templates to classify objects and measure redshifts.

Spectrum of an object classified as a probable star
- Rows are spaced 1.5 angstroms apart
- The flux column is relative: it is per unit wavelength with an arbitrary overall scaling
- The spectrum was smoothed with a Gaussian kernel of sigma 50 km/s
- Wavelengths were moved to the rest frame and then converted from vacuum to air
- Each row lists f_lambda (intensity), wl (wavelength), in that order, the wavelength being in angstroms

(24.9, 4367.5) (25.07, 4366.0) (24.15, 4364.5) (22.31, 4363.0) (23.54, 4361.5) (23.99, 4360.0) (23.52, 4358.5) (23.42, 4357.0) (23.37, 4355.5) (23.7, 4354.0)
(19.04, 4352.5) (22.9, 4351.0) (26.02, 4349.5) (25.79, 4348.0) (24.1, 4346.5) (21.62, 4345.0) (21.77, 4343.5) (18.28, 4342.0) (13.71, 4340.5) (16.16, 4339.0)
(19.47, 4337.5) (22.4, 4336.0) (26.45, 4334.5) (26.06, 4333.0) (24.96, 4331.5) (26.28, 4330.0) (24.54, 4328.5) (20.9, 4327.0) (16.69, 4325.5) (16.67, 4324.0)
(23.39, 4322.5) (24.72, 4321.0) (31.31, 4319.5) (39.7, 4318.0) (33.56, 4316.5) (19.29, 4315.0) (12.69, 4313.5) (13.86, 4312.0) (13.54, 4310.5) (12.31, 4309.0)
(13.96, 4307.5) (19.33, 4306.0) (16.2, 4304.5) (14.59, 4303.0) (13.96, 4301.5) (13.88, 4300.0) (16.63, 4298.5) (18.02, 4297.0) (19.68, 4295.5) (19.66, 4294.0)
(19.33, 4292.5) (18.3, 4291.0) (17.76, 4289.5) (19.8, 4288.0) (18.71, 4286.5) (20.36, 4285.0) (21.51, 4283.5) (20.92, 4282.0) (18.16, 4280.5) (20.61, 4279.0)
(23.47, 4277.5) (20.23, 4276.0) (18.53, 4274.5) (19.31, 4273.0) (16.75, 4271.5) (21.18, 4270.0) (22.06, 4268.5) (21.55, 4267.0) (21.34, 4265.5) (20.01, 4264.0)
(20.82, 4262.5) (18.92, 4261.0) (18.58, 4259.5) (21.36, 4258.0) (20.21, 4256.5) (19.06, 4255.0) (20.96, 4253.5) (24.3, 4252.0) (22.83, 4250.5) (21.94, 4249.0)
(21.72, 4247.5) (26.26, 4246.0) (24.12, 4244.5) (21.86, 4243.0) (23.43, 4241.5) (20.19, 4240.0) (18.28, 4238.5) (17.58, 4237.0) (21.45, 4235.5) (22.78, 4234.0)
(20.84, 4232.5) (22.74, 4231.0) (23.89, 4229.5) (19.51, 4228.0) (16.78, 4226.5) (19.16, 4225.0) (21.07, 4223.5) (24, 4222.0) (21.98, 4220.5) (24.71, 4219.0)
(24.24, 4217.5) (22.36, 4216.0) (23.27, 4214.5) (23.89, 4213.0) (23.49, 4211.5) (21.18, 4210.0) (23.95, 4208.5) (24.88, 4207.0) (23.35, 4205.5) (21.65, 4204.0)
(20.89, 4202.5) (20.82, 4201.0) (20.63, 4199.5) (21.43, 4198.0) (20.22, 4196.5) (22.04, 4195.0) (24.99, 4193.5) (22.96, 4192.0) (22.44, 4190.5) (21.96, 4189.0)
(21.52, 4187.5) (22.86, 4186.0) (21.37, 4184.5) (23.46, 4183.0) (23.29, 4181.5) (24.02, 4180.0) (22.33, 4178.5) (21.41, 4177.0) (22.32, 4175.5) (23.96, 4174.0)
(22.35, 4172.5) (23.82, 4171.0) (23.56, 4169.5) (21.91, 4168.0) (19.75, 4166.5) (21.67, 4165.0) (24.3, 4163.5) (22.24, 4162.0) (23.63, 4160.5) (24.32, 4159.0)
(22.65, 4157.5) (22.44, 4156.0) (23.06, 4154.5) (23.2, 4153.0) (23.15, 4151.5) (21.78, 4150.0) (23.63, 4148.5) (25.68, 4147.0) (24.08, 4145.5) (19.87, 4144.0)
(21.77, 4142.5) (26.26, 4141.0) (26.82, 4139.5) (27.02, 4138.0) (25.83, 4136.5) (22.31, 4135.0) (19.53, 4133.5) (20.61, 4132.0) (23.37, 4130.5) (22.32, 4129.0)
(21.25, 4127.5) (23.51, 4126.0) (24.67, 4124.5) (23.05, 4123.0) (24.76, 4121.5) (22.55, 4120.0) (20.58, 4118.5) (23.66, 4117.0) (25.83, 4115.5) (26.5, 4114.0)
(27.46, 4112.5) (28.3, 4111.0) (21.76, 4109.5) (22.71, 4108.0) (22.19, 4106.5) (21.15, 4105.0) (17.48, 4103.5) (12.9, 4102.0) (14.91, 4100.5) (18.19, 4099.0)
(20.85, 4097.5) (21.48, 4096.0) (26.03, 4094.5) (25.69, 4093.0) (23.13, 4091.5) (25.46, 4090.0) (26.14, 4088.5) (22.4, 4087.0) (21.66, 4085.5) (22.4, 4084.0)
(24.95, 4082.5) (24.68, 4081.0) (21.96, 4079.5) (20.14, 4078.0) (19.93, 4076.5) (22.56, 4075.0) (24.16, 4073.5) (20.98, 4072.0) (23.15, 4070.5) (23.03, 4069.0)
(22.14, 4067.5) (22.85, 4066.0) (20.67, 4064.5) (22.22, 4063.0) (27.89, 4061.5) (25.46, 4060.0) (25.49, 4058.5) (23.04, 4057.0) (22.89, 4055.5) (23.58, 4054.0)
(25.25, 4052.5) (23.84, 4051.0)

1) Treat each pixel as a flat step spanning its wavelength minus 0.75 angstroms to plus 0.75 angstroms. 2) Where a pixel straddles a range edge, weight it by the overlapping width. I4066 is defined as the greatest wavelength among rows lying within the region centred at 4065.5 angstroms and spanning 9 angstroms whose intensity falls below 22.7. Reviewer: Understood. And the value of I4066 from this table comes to 4067.5 angstroms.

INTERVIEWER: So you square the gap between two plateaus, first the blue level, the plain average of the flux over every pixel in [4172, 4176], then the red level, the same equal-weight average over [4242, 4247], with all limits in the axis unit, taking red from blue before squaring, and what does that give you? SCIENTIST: 1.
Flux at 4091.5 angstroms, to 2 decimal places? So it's 23.13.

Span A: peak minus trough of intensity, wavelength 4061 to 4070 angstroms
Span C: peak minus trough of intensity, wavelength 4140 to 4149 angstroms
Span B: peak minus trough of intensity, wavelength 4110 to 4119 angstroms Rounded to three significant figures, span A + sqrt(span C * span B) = 14.2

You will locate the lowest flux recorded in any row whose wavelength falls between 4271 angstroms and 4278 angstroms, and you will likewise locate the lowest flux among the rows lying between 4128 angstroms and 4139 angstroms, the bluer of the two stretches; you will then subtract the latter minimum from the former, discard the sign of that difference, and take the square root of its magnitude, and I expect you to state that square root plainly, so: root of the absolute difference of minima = 1.7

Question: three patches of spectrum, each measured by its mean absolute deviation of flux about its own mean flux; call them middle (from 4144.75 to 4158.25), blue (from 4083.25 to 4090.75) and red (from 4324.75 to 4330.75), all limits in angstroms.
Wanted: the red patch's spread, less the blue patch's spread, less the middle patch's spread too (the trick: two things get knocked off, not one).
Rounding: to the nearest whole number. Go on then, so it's 1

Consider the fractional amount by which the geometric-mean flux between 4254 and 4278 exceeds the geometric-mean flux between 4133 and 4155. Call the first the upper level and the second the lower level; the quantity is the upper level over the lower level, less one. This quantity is -0.14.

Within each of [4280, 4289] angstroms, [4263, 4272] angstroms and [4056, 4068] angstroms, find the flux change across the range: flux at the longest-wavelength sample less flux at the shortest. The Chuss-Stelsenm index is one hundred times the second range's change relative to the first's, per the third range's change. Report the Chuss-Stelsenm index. 221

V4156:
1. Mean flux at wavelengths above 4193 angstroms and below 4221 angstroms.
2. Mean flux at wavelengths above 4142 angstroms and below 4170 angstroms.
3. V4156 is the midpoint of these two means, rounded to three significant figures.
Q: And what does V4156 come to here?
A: 22.7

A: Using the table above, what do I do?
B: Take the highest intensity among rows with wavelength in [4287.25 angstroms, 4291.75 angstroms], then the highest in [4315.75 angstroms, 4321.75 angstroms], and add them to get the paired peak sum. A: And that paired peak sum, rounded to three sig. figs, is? 59.5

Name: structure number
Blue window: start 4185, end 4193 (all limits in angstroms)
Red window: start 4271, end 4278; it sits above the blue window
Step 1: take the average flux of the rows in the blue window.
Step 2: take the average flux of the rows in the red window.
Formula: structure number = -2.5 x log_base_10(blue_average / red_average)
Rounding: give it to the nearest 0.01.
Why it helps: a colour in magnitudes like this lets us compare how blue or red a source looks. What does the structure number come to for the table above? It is -0.14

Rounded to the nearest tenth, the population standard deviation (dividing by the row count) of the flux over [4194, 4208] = 1.4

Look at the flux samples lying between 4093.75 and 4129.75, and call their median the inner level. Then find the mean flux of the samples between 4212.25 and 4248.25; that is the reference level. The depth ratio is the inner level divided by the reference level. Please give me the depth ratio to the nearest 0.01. 1.02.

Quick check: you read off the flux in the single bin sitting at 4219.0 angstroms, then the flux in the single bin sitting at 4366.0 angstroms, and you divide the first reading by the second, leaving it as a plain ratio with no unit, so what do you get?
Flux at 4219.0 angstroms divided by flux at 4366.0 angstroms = 0.99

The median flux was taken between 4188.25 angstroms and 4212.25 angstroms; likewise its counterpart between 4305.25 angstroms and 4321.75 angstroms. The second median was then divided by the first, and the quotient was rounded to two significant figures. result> 0.88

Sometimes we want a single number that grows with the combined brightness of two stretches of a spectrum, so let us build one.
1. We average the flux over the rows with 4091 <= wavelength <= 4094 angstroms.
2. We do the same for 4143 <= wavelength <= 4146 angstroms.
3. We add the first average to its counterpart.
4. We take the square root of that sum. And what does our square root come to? 6.81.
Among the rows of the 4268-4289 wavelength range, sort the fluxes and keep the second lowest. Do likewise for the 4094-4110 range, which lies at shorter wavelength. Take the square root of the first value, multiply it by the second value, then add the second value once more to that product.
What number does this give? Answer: 78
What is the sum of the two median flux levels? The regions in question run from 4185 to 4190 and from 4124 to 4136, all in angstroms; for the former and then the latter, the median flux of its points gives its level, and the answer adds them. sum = 44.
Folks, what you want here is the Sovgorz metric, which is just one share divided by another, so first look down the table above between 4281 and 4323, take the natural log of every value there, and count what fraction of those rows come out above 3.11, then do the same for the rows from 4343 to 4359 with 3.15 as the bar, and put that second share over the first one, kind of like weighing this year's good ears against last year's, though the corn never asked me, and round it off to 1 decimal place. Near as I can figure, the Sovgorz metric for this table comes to 3.6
